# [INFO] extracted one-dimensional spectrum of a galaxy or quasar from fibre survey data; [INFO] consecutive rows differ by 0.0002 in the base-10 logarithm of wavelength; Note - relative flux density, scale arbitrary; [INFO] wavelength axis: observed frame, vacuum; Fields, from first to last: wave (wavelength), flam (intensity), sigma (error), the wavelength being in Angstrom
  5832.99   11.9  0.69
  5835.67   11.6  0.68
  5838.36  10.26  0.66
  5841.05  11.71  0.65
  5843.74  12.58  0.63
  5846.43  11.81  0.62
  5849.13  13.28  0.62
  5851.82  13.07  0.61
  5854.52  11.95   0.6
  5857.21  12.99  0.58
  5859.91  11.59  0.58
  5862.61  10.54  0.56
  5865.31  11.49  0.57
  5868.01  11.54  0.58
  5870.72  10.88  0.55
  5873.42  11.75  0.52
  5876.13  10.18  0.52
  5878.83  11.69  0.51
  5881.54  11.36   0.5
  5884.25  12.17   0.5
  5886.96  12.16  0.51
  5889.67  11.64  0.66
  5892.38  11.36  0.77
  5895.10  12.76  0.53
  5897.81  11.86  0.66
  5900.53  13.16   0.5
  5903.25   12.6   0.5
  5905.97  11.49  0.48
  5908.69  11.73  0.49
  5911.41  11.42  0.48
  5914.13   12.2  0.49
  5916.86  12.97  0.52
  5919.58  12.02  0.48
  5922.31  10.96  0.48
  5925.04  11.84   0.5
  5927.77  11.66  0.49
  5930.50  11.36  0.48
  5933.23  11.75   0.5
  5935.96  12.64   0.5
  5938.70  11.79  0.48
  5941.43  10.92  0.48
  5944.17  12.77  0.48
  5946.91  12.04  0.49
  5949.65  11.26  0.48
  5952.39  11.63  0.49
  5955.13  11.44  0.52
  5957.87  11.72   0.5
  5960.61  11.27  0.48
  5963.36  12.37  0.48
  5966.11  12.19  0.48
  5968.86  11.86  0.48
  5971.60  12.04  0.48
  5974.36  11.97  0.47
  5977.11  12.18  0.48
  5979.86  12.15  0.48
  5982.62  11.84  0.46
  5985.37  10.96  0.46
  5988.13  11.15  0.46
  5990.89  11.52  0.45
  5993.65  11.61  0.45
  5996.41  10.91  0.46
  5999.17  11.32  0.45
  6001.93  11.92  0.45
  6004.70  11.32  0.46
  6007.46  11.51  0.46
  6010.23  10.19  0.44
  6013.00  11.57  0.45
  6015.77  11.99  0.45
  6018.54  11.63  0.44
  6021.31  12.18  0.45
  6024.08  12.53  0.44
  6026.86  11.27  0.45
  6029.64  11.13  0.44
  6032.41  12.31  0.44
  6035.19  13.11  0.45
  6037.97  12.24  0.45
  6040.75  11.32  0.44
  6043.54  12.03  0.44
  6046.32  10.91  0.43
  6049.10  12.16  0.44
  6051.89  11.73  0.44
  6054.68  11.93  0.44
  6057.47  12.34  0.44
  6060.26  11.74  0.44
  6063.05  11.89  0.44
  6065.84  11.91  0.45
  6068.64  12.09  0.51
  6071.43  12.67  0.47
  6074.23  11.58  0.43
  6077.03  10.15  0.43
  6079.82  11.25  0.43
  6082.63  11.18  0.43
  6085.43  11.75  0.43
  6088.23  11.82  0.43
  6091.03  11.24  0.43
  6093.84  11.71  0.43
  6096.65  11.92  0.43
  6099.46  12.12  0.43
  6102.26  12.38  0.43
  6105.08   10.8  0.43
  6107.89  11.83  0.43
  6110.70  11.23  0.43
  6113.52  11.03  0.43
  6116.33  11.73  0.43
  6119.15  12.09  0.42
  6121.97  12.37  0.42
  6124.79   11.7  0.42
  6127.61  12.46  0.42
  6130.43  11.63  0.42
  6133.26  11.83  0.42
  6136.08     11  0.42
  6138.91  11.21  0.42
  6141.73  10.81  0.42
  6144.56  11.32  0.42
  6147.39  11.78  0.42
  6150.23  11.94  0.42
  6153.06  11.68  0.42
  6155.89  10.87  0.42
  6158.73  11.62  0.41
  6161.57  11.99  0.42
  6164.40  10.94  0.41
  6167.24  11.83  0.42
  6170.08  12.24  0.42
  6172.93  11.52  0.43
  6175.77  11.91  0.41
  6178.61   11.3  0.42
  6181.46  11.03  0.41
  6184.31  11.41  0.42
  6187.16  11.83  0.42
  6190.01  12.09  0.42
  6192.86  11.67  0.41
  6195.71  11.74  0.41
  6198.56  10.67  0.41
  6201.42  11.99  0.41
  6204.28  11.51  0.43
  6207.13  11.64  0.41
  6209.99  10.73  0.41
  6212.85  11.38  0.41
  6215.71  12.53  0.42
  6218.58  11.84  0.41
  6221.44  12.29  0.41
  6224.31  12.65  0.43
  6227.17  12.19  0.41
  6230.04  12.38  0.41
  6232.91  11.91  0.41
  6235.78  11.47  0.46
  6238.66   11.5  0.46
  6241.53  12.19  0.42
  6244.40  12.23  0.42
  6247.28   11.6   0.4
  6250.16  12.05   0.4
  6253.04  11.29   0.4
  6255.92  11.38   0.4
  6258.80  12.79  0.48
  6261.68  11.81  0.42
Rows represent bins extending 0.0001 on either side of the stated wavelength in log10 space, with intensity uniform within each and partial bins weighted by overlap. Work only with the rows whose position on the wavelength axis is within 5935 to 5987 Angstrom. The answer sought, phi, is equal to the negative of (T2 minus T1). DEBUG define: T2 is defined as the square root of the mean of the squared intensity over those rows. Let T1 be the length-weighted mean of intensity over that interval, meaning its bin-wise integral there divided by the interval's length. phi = -0.021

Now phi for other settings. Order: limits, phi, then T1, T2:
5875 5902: -0.007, 11.9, 11.9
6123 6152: 0.003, 11.6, 11.6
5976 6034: -0.009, 11.6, 11.6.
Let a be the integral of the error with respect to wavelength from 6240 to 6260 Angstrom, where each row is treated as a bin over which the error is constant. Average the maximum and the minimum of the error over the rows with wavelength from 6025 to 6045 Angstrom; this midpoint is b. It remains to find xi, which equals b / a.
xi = 0.053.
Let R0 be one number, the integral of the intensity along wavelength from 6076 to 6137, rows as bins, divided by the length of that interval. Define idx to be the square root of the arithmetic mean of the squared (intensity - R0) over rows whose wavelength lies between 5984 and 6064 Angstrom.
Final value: 0.59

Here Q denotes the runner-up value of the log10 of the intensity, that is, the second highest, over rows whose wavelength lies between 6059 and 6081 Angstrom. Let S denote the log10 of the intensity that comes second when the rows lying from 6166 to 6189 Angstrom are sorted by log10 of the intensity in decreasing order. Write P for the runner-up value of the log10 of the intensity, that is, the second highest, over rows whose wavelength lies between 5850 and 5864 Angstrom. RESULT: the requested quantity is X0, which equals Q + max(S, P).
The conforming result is 2.20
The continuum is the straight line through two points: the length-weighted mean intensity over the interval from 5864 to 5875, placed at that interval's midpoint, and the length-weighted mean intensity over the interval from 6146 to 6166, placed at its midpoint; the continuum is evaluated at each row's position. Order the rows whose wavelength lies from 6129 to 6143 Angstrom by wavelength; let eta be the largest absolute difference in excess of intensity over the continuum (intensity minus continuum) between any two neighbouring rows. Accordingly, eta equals 0.83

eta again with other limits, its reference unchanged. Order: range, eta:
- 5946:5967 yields 1.10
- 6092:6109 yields 1.58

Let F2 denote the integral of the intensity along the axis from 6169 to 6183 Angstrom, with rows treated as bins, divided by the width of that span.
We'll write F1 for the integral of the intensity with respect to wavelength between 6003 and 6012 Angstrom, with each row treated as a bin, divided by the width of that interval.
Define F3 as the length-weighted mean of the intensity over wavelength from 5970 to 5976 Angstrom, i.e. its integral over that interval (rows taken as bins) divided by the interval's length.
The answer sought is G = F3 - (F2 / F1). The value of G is 11.0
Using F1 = 11.1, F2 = 11.58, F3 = 12.0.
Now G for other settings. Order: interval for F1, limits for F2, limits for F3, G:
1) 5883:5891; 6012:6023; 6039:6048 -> 10.5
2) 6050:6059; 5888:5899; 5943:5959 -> 10.8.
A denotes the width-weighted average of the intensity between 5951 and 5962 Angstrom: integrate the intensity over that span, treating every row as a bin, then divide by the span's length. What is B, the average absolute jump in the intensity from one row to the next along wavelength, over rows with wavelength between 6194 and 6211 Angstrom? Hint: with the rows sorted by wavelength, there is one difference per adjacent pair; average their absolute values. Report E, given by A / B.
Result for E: 14.7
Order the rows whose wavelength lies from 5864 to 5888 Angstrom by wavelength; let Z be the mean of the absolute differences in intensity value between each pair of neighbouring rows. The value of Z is 0.73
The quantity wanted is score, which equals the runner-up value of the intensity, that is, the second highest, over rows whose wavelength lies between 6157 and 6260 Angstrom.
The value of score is 12.65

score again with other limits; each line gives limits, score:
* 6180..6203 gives 11.99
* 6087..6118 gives 12.12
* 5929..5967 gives 12.64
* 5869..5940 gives 12.97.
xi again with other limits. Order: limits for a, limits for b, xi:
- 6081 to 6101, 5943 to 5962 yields 0.058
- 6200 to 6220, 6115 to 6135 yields 0.051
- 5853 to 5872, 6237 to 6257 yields 0.039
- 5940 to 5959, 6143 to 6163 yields 0.044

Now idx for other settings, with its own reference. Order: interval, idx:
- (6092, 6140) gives 0.50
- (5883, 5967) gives 0.64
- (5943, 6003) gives 0.48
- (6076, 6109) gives 0.60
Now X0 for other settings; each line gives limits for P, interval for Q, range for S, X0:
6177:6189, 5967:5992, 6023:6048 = 2.18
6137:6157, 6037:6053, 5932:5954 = 2.19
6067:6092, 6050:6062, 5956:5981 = 2.16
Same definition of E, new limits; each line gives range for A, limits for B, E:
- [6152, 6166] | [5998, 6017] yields 15.2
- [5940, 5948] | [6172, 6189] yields 28.8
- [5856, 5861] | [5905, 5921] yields 20.2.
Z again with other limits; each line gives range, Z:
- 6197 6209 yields 0.64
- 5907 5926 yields 0.79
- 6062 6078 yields 0.66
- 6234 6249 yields 0.35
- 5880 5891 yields 0.45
